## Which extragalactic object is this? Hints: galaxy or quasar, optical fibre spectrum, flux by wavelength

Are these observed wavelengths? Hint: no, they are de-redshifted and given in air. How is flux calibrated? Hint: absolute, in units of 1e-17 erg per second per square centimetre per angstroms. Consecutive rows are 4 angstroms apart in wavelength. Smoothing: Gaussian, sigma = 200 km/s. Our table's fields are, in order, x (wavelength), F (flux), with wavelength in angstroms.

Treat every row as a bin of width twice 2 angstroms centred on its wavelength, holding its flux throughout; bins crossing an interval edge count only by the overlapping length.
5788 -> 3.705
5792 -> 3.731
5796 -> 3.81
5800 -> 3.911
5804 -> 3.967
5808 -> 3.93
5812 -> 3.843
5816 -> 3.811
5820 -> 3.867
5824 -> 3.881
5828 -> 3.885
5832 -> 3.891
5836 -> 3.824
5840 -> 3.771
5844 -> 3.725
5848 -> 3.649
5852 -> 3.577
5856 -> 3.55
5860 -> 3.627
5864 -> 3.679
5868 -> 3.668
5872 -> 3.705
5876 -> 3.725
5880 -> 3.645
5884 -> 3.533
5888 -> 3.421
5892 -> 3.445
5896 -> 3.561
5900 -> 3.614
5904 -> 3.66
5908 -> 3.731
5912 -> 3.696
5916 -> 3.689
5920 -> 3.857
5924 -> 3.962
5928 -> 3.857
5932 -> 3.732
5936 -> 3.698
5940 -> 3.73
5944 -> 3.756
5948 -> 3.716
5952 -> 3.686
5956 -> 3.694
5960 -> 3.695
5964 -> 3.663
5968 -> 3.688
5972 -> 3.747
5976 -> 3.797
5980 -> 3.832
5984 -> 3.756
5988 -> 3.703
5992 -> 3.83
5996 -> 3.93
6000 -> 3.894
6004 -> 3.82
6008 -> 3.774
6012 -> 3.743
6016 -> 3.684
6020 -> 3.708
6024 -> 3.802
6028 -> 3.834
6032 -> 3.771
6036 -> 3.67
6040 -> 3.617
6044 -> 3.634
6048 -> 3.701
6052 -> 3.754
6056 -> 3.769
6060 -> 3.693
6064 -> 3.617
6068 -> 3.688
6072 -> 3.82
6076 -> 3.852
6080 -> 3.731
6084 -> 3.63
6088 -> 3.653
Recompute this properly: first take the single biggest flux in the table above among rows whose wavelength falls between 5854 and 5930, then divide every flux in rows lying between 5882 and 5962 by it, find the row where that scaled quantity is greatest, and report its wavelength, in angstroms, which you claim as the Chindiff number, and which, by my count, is 5924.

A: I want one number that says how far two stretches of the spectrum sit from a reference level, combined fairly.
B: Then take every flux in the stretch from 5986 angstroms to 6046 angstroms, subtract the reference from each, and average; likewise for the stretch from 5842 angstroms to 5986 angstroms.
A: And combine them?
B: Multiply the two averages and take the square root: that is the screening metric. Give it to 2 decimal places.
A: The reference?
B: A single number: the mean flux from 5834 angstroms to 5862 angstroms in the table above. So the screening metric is 0.03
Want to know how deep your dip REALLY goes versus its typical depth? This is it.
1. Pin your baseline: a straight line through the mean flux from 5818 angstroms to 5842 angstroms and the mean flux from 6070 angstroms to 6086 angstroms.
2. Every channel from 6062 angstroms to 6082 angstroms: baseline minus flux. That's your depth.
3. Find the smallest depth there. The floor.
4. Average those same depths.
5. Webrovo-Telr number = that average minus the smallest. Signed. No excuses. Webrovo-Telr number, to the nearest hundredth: 0.11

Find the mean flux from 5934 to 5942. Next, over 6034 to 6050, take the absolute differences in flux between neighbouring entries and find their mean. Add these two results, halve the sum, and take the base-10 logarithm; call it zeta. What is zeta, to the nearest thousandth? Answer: 0.274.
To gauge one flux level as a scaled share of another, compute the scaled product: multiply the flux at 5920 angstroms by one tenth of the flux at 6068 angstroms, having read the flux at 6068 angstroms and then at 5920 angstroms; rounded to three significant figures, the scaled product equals 1.42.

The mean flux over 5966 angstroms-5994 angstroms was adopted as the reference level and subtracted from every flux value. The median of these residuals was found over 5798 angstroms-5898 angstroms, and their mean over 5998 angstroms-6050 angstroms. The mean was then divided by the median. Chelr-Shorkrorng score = 0.6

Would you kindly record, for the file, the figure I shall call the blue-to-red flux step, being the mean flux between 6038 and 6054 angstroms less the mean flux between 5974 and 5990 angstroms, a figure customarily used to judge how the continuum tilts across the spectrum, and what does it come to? -0.10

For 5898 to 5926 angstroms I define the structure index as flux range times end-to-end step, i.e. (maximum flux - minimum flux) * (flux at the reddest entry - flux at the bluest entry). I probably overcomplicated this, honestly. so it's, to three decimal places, 0.121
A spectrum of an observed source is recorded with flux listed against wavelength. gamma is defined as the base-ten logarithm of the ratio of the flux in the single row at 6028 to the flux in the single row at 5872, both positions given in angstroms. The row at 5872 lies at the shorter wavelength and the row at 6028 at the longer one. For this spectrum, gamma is 0.015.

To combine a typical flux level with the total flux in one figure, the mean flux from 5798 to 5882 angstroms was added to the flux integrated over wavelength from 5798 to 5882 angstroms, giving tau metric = 320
